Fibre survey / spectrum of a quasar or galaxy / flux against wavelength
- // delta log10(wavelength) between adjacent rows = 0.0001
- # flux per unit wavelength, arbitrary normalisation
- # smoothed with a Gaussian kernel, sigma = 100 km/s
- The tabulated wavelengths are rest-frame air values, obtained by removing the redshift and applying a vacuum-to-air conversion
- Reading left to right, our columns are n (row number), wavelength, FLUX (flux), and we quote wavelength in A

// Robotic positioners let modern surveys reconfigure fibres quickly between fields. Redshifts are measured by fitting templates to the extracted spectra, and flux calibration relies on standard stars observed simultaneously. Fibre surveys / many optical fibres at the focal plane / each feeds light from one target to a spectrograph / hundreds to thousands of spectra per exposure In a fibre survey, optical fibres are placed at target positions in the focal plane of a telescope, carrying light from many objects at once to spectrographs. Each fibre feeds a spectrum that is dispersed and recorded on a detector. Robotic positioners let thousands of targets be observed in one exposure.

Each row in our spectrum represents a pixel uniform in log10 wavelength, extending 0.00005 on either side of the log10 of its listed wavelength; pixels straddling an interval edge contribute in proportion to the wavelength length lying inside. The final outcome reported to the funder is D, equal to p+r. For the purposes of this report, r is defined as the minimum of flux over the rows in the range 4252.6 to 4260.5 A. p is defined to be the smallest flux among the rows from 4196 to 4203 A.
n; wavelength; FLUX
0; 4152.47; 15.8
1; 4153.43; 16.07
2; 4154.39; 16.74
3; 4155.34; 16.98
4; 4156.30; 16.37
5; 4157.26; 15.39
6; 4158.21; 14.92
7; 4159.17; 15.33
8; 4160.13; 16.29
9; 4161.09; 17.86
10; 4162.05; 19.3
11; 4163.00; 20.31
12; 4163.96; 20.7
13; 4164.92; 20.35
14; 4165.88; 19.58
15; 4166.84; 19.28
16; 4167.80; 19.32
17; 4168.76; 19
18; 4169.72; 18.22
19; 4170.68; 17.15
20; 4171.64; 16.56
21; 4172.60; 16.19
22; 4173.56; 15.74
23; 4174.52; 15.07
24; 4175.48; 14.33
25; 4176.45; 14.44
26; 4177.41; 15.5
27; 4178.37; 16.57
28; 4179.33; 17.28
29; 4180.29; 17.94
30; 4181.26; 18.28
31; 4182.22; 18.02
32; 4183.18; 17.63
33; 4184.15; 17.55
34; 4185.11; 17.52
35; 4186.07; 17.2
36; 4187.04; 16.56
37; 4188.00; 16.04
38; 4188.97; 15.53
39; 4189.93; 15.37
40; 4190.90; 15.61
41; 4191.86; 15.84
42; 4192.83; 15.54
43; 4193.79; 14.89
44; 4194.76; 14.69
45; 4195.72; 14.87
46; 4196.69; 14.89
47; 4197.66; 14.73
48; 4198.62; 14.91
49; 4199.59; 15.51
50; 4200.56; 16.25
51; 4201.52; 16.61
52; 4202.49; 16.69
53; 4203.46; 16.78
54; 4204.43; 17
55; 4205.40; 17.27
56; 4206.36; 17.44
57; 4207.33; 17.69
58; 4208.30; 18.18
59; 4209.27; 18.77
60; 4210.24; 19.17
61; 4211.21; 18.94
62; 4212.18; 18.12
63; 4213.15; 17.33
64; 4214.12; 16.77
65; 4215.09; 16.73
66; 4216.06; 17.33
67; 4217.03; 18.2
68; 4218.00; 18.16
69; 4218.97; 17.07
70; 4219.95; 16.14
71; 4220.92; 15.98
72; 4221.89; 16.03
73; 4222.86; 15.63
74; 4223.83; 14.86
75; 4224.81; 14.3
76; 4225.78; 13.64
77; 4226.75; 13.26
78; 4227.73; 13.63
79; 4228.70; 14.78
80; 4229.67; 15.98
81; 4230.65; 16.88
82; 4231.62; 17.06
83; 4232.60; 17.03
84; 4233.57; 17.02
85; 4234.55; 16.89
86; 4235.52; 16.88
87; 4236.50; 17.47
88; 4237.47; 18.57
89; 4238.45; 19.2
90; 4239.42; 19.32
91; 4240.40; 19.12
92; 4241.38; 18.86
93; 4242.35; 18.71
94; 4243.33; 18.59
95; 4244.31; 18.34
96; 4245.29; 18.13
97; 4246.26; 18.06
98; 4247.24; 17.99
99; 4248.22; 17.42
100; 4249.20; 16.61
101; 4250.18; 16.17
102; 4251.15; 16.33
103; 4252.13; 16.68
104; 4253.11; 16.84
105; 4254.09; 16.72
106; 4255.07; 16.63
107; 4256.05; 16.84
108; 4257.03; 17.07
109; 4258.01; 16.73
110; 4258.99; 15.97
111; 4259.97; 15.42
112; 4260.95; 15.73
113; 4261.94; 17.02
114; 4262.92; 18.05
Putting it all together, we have 30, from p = 14.73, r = 15.42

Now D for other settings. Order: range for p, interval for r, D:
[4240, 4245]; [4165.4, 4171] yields 35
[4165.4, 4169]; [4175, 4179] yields 33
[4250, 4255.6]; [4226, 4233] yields 29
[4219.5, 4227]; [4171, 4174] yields 29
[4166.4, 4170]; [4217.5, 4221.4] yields 34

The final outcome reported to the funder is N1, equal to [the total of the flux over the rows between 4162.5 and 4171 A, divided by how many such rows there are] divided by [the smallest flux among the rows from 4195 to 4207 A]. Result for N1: 1.31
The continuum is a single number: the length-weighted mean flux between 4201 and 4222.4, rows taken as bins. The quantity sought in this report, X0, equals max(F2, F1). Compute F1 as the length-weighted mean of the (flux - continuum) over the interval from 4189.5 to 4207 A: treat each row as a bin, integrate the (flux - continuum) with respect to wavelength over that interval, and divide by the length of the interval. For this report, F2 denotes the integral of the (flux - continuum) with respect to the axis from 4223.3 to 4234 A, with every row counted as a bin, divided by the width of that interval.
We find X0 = -1.5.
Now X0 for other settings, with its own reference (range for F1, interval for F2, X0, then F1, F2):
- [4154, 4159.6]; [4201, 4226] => -0.4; -1.4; -0.39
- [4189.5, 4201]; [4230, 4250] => 0.5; -2.1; 0.48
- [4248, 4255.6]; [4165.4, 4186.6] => -0.2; -0.7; -0.18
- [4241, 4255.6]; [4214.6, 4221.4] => 0.1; 0.1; -0.29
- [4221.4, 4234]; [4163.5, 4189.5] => -0.1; -2.0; -0.07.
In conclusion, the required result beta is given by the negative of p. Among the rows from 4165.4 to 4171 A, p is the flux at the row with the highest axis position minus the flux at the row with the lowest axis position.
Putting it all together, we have 2.4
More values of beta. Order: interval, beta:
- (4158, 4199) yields 0.0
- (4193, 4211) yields -4.3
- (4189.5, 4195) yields 0.7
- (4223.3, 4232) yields -2.2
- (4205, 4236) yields 0.4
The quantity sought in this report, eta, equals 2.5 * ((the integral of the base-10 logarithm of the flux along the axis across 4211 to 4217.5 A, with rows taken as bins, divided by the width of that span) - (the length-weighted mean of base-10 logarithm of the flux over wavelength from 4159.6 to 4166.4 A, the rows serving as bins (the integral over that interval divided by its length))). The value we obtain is -0.09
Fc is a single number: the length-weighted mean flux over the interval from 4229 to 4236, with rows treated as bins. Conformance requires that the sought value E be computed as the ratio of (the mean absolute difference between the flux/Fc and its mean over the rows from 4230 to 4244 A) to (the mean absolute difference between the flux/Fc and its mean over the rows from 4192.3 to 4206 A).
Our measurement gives 1.1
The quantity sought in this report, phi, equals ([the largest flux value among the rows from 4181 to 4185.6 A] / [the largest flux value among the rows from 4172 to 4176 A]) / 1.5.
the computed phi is 0.75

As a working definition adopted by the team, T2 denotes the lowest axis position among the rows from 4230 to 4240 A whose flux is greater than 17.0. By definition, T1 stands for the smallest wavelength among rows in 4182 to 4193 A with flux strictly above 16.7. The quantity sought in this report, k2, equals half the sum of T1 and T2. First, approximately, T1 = 4182.22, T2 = 4231.62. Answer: 4206.9 A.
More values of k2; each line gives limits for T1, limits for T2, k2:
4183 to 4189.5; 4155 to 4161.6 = 4172.1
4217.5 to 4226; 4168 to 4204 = 4193.4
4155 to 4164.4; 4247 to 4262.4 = 4201.3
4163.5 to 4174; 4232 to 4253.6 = 4198.3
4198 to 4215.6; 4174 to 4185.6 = 4191.4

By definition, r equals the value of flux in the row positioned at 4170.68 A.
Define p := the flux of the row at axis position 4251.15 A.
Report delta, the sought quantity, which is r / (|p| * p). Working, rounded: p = 16.33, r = 17.15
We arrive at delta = 0.064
